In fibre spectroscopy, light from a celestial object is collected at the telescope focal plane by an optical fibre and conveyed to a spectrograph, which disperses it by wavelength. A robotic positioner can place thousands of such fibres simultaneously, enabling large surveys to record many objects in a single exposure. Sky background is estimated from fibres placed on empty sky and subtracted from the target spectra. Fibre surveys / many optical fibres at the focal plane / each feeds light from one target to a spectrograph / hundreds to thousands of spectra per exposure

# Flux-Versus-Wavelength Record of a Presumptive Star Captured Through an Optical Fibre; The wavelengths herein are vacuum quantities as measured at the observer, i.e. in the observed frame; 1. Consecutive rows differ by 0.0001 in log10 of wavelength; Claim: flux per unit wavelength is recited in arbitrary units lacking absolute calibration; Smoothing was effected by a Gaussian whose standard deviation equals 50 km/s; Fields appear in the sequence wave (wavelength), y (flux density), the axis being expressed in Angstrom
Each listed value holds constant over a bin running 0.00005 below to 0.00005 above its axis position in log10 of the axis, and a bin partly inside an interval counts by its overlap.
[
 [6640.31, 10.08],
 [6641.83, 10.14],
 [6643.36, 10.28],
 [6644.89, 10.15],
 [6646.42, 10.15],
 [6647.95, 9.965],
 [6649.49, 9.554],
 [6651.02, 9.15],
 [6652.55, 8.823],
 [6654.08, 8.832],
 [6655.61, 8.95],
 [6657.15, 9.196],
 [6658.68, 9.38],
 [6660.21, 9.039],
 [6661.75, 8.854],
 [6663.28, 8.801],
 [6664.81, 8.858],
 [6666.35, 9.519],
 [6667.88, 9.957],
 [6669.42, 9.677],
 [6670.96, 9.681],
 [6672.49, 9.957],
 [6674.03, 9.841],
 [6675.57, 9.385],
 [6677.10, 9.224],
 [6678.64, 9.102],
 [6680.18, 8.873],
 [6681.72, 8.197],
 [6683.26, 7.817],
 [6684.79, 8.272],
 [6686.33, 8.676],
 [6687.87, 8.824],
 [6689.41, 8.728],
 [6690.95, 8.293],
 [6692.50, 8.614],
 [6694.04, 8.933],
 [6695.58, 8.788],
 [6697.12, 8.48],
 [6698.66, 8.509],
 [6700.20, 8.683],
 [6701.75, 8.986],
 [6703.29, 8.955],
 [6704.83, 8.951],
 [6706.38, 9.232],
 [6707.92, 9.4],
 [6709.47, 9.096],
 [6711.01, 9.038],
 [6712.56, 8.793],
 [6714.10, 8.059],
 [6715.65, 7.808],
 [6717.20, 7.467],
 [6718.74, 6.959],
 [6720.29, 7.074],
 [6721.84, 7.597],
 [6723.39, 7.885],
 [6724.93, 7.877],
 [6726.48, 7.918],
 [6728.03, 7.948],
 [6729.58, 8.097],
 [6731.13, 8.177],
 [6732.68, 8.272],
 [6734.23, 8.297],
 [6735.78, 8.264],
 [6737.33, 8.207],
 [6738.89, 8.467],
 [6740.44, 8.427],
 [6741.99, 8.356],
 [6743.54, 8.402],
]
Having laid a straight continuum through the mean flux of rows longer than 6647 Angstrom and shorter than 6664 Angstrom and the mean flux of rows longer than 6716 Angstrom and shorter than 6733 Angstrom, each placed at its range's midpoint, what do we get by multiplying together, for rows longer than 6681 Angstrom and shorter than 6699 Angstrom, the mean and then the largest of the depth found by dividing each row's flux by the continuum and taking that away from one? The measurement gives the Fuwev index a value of -0.0007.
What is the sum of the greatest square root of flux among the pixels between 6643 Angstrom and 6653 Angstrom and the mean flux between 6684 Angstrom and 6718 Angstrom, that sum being 11.9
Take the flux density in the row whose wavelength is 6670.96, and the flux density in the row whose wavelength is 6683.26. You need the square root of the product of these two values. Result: 8.70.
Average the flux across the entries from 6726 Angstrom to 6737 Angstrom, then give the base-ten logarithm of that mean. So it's 0.911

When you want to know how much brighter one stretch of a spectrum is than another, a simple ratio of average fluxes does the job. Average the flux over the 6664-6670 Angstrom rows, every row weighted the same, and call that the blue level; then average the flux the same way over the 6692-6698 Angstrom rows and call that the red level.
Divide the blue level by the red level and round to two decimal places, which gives 1.09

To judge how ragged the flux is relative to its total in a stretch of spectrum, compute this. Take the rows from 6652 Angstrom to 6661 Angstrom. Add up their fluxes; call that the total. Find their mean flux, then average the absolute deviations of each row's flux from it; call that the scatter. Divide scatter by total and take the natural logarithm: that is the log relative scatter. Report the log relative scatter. -5.8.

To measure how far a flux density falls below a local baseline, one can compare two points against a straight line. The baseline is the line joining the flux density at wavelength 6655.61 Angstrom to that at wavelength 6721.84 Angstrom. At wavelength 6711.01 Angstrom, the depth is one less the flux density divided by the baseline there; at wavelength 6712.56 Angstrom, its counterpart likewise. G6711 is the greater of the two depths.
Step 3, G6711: -0.13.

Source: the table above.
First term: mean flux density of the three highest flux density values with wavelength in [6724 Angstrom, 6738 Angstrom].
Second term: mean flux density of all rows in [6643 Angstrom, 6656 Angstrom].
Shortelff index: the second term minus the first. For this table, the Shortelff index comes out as 1.3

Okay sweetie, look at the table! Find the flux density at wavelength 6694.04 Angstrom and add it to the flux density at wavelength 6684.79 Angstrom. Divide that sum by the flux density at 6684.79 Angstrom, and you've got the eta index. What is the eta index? 2.08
